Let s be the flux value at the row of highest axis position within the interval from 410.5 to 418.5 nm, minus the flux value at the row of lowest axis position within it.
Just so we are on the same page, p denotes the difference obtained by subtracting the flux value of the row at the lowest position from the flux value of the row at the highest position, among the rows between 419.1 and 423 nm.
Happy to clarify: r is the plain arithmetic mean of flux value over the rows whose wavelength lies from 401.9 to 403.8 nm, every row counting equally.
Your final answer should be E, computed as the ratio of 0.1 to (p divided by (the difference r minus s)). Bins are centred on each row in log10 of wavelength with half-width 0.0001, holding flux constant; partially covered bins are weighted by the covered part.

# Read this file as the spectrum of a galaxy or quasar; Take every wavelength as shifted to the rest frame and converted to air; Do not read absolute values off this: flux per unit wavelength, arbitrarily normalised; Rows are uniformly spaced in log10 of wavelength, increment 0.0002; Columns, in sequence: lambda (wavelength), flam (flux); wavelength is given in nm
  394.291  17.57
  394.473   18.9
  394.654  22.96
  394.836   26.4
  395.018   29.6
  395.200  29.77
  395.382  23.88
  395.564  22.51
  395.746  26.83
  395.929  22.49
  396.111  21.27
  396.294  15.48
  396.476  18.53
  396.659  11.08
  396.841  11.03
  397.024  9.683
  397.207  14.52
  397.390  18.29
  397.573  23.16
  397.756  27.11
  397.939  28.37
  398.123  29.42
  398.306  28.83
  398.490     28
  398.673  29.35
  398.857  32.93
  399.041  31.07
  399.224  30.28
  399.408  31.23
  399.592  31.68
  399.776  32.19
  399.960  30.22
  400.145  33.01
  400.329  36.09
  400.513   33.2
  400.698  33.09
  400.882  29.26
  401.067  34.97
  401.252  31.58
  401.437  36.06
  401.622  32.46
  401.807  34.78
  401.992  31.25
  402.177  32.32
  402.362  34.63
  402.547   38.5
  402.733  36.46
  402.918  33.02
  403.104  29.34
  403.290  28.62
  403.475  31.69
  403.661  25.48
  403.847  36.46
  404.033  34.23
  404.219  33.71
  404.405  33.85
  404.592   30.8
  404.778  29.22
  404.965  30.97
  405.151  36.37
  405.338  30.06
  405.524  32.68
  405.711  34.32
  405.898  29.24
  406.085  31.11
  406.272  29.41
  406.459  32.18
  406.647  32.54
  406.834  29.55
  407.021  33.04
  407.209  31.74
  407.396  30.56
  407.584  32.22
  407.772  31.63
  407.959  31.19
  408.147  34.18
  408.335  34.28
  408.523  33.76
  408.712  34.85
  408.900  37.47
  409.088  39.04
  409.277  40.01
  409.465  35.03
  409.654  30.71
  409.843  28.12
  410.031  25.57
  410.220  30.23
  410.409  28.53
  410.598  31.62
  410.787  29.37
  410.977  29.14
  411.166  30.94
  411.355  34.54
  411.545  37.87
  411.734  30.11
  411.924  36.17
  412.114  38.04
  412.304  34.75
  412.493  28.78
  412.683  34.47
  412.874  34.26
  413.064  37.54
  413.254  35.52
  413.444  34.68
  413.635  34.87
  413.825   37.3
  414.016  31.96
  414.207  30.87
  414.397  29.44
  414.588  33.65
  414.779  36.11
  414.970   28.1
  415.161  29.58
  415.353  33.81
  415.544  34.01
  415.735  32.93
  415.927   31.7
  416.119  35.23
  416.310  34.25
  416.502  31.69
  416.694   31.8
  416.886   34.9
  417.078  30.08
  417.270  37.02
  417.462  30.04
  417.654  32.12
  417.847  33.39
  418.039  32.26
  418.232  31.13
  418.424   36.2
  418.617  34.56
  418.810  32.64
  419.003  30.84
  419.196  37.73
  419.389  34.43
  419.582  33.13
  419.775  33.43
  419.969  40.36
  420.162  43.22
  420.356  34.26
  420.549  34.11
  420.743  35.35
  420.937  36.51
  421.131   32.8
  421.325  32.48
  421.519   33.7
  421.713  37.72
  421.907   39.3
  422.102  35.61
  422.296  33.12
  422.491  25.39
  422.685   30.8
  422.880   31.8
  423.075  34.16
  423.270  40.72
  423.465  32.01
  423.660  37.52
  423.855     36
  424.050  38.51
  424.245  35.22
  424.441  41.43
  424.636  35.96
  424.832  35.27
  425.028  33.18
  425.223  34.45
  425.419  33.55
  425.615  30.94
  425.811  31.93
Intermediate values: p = -6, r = 32.1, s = 4.6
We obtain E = -0.5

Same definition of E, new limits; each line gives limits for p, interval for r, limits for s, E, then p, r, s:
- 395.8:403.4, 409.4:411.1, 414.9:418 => 0.4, 6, 29.8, 5.3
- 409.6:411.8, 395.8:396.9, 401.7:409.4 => -1.9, -1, 16.6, 5.2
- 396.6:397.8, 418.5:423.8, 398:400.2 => 0.2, 16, 34.7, 3.6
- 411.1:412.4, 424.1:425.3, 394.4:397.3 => 1.1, 4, 35.9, -4.4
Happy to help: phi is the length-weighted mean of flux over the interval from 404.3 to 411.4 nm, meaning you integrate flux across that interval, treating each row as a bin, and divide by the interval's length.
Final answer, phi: 32.1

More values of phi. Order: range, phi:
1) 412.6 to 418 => 33.2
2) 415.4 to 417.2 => 33.0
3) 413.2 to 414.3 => 34.1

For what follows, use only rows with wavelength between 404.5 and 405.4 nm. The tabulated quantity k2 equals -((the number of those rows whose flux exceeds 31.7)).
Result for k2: -1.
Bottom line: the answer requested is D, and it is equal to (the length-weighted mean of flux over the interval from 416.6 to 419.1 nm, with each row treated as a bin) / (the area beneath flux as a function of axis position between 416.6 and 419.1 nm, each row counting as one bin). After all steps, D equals 0.40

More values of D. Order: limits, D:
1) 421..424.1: 0.32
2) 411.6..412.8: 0.83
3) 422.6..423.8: 0.83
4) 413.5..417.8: 0.23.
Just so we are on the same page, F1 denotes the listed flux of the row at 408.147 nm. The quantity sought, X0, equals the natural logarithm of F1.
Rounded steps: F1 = 34.18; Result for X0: 3.53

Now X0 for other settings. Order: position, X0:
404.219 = 3.52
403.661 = 3.24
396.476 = 2.92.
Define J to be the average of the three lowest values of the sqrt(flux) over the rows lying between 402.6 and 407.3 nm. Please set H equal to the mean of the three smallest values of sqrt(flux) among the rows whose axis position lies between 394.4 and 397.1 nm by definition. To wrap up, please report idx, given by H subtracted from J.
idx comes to 2.01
